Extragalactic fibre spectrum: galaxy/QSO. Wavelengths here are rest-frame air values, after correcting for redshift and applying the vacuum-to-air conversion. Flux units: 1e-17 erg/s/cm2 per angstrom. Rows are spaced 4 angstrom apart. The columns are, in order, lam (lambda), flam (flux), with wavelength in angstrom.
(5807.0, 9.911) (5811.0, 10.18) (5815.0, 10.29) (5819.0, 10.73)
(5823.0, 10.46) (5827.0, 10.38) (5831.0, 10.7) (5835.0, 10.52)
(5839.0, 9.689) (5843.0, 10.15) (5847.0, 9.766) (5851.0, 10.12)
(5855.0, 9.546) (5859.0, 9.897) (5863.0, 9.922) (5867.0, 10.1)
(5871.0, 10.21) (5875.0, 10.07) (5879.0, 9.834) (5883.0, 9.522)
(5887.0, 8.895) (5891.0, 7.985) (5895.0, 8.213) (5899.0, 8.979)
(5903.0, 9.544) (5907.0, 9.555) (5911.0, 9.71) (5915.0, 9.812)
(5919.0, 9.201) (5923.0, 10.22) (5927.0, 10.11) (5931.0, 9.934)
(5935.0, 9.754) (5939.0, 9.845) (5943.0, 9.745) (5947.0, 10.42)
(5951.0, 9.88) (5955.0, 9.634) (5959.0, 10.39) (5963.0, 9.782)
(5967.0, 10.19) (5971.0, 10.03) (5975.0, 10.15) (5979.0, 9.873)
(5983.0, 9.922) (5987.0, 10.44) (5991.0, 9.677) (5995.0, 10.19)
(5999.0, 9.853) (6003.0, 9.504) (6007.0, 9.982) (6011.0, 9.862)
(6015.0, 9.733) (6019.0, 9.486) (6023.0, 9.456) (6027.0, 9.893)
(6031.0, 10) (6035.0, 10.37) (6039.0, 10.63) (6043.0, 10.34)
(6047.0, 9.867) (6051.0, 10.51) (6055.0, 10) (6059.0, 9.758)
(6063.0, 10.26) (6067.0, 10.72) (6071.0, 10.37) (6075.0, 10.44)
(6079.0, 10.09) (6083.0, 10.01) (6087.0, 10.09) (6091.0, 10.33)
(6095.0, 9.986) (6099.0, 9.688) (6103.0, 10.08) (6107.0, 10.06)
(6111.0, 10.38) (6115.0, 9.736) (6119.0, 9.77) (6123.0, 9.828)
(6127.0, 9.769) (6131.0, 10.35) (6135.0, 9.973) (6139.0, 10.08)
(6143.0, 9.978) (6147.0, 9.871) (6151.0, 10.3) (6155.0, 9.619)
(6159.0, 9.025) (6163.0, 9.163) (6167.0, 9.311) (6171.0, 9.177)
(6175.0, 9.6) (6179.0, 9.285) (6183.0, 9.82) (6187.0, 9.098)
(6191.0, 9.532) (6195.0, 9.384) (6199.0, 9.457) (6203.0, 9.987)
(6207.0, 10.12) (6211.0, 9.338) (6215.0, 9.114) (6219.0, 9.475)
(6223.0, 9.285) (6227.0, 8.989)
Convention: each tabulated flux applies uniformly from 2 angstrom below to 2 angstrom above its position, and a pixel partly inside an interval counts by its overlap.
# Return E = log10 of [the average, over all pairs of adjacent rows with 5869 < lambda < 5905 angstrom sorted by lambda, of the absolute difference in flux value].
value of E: -0.33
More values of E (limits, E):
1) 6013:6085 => -0.50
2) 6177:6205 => -0.39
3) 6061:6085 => -0.58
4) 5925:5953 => -0.53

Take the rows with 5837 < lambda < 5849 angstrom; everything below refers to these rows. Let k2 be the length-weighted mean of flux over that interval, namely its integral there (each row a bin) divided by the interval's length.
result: 9.9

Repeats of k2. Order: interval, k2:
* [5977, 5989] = 10.1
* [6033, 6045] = 10.4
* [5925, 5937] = 9.9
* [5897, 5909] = 9.4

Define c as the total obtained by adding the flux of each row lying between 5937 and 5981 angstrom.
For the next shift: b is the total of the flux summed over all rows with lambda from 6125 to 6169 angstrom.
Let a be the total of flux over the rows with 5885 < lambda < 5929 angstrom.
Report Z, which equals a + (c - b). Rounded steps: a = 102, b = 107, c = 110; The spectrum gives 105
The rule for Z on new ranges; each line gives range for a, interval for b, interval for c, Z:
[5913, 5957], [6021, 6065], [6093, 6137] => 107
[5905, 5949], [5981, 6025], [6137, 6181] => 106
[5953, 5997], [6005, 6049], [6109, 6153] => 111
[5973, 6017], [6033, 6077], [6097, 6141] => 106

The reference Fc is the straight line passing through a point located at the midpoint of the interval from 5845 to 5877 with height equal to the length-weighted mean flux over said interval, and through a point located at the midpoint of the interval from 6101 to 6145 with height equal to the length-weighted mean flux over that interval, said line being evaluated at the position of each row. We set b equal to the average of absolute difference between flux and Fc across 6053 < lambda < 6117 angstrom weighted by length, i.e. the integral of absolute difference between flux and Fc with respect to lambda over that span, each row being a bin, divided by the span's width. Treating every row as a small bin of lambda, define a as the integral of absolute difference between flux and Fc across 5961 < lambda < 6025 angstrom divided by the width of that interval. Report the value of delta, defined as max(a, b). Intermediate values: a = 0.235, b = 0.23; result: 0.2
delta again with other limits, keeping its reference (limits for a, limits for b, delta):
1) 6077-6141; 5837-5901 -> 0.5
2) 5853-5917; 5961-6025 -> 0.5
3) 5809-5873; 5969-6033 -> 0.3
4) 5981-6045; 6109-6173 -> 0.4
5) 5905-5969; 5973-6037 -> 0.3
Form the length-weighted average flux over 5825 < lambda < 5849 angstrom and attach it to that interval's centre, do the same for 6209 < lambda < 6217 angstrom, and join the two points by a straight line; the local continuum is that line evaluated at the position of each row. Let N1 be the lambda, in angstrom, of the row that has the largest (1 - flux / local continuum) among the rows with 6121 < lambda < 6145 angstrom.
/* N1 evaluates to 6127.0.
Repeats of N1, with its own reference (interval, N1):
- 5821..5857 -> 5855.0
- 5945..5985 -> 5955.0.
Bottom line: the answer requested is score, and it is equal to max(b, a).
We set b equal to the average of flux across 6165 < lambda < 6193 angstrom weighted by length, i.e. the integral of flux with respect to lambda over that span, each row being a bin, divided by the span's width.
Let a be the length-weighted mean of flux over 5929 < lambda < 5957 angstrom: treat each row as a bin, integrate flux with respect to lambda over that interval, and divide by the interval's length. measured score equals 9.9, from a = 9.9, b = 9.4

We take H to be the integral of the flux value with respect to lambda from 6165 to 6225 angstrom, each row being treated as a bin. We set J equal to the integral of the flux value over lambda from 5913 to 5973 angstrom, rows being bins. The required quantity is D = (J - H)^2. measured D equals 776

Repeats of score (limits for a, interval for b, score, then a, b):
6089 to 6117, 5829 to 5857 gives 10.1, 10.0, 10.1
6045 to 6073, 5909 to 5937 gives 10.2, 10.2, 9.8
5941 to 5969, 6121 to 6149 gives 10.0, 10.0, 10.0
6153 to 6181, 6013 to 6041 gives 9.9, 9.3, 9.9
